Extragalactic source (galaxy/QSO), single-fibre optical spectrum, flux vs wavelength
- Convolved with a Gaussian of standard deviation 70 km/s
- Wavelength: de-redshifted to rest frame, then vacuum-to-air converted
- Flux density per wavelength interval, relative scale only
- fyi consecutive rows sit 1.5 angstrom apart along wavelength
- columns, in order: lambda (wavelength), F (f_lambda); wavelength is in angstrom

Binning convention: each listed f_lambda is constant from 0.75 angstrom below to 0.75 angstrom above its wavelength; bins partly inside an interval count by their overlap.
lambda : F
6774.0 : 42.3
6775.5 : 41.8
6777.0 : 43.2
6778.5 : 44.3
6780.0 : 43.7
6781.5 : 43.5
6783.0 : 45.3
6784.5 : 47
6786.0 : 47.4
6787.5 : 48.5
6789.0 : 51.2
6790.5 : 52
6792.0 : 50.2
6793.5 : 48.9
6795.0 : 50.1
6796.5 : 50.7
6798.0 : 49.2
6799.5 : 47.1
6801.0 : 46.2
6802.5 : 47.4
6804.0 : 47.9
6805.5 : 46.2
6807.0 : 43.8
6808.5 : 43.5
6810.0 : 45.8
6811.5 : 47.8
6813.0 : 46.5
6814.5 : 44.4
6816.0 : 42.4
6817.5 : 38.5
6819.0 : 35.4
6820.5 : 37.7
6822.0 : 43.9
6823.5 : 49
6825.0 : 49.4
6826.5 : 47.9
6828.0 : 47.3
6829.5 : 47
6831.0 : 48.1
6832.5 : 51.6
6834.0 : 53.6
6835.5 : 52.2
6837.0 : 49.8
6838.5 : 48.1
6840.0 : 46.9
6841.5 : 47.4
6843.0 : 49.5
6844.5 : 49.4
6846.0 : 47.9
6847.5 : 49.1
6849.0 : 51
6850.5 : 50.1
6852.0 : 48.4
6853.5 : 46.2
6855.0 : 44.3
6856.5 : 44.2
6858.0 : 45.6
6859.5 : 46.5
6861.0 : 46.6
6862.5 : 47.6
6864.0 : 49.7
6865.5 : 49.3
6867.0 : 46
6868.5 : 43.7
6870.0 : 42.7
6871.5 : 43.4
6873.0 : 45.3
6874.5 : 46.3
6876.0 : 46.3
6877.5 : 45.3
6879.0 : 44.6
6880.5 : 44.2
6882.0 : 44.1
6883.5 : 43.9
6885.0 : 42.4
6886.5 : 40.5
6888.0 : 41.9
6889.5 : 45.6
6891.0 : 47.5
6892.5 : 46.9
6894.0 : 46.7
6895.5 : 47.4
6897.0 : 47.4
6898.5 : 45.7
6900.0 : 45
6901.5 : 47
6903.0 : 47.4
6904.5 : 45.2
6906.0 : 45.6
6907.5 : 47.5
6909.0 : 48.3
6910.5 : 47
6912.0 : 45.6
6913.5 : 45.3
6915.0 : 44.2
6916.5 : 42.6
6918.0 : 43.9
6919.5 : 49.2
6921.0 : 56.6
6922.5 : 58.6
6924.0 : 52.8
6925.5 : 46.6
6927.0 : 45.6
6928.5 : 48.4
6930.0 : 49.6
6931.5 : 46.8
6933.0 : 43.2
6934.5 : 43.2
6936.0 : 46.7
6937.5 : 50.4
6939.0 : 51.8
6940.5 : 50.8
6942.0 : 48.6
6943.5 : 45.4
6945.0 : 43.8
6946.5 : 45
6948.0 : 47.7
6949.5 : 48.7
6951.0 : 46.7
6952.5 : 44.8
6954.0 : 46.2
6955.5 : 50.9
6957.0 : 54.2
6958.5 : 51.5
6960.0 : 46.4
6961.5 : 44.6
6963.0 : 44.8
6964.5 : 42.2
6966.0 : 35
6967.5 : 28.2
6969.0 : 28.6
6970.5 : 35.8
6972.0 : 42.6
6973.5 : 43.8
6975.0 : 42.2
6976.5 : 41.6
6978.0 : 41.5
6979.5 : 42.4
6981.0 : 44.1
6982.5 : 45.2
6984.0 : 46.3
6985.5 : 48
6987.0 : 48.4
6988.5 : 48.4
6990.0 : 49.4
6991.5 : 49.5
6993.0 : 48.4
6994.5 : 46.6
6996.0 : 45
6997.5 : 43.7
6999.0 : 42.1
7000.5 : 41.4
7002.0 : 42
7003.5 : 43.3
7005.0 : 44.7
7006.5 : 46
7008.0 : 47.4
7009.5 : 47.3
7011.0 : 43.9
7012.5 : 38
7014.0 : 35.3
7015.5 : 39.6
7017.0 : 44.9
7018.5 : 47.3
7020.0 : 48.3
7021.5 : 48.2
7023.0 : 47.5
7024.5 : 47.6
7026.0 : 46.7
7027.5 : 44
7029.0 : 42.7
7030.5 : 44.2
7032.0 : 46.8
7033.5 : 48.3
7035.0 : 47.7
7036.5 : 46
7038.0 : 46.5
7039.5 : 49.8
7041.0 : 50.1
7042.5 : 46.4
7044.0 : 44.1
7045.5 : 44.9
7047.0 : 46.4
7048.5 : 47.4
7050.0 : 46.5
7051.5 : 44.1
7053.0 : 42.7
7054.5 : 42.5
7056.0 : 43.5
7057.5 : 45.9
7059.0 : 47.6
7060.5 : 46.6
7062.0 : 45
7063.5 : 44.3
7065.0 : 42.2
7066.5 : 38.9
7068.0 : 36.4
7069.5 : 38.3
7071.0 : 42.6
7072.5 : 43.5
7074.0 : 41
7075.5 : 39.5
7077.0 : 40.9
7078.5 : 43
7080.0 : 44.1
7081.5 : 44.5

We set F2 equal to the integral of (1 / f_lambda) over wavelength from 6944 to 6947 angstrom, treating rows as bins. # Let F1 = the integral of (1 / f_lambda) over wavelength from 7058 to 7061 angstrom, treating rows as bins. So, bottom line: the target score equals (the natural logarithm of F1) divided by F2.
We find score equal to -40.8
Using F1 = 0.0638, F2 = 0.0675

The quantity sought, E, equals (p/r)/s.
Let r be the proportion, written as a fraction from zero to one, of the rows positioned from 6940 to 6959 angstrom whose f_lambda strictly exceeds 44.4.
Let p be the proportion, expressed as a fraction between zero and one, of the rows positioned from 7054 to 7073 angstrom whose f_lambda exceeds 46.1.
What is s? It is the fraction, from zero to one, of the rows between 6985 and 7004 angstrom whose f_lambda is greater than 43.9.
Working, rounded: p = 0.15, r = 0.9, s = 0.62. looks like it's 0.27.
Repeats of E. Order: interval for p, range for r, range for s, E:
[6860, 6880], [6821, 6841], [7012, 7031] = 0.72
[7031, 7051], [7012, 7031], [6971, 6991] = 2.65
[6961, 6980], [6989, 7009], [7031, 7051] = 0.00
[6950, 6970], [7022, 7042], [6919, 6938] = 0.71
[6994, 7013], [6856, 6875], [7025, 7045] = 0.36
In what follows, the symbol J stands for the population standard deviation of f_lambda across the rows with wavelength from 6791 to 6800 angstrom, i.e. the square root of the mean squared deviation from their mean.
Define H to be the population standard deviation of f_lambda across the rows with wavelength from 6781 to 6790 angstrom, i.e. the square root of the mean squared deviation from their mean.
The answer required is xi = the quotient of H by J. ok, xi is 2.0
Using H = 2.4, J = 1.2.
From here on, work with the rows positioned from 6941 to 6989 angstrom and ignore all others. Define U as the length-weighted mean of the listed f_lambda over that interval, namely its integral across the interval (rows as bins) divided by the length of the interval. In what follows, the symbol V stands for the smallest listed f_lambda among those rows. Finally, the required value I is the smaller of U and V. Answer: 28.2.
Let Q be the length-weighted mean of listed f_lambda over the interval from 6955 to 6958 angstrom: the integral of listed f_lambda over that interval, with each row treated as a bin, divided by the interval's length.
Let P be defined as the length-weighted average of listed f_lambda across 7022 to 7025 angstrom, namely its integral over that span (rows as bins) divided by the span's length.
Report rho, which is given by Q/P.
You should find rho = 1.11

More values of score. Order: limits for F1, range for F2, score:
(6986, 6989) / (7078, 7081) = -40.5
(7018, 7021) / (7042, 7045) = -41.6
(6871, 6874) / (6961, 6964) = -40.0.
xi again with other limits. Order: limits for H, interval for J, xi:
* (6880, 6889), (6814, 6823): 0.4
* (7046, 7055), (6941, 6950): 1.0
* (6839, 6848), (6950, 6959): 0.3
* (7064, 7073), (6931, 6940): 0.8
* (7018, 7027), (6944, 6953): 0.3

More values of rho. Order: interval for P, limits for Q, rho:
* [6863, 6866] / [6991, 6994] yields 0.99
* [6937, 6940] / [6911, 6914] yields 0.89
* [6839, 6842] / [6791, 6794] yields 1.06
